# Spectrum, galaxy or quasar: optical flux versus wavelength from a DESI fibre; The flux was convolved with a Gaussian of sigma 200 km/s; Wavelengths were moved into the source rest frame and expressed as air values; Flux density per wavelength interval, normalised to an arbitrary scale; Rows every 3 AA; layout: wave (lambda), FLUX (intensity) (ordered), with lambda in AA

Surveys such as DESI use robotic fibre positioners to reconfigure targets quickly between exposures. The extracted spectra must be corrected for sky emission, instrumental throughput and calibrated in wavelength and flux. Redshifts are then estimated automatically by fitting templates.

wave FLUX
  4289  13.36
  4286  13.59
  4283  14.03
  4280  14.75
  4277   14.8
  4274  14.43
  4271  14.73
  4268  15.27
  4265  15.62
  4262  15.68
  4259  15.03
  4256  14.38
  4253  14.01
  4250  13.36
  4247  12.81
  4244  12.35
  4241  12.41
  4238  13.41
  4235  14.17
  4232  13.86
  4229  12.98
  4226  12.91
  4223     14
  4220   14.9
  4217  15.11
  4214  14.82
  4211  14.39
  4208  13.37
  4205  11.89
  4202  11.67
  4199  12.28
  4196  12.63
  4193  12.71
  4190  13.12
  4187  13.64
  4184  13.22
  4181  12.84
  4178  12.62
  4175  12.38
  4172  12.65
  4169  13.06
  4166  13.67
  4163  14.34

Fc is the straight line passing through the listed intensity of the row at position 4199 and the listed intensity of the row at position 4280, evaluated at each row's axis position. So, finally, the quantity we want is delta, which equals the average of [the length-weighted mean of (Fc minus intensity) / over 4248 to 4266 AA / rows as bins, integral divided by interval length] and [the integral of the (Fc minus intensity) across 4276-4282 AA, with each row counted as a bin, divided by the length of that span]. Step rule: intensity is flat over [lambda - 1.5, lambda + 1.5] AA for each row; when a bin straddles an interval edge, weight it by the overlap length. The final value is -0.27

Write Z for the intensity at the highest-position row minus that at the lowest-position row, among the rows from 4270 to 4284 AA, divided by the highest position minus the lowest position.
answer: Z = -0.058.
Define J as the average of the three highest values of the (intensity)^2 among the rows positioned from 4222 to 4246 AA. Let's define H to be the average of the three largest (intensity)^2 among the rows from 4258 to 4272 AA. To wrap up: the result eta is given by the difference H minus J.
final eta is 45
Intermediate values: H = 241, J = 196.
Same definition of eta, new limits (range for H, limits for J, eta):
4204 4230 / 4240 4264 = -3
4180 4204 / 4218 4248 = -29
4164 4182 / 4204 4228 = -49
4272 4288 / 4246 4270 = -26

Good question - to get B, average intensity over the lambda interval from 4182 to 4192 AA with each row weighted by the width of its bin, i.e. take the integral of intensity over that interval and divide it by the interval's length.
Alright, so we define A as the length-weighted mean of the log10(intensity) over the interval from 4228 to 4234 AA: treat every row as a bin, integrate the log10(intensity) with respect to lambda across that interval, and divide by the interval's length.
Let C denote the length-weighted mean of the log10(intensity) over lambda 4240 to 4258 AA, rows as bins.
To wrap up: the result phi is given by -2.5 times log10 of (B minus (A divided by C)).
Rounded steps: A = 1.13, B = 13.27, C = 1.12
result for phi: -2.72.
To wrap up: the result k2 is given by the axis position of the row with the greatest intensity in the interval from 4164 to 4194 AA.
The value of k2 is 4166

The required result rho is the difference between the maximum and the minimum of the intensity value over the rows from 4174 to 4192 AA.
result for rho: 1.3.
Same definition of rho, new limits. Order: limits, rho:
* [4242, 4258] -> 2.0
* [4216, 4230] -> 2.2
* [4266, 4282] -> 0.8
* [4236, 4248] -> 1.1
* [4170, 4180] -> 0.3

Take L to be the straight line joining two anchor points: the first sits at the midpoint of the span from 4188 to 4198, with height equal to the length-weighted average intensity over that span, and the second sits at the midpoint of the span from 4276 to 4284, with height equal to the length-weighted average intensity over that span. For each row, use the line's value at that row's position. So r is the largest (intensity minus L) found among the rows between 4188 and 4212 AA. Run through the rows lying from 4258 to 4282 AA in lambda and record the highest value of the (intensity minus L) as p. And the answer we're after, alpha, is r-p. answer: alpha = -0.3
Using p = 1.5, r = 1.20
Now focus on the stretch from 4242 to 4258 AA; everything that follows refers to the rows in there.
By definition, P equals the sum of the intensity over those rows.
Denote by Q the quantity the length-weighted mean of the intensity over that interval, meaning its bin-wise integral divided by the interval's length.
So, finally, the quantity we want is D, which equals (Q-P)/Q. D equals -3.99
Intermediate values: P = 67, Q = 13.4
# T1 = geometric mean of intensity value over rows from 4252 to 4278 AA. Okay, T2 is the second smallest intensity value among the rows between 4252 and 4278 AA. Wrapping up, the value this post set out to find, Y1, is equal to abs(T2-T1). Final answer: 0.49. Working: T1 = 14.9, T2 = 14.38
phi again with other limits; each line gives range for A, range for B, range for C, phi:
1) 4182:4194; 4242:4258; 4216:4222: -2.74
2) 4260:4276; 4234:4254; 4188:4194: -2.71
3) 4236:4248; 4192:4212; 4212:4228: -2.67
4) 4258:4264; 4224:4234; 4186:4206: -2.72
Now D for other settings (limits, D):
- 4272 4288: -4.01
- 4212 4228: -4.01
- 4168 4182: -4.01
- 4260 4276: -4.00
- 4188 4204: -3.99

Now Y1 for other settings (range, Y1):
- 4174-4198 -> 0.27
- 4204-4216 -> 0.20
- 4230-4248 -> 0.74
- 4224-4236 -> 0.49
